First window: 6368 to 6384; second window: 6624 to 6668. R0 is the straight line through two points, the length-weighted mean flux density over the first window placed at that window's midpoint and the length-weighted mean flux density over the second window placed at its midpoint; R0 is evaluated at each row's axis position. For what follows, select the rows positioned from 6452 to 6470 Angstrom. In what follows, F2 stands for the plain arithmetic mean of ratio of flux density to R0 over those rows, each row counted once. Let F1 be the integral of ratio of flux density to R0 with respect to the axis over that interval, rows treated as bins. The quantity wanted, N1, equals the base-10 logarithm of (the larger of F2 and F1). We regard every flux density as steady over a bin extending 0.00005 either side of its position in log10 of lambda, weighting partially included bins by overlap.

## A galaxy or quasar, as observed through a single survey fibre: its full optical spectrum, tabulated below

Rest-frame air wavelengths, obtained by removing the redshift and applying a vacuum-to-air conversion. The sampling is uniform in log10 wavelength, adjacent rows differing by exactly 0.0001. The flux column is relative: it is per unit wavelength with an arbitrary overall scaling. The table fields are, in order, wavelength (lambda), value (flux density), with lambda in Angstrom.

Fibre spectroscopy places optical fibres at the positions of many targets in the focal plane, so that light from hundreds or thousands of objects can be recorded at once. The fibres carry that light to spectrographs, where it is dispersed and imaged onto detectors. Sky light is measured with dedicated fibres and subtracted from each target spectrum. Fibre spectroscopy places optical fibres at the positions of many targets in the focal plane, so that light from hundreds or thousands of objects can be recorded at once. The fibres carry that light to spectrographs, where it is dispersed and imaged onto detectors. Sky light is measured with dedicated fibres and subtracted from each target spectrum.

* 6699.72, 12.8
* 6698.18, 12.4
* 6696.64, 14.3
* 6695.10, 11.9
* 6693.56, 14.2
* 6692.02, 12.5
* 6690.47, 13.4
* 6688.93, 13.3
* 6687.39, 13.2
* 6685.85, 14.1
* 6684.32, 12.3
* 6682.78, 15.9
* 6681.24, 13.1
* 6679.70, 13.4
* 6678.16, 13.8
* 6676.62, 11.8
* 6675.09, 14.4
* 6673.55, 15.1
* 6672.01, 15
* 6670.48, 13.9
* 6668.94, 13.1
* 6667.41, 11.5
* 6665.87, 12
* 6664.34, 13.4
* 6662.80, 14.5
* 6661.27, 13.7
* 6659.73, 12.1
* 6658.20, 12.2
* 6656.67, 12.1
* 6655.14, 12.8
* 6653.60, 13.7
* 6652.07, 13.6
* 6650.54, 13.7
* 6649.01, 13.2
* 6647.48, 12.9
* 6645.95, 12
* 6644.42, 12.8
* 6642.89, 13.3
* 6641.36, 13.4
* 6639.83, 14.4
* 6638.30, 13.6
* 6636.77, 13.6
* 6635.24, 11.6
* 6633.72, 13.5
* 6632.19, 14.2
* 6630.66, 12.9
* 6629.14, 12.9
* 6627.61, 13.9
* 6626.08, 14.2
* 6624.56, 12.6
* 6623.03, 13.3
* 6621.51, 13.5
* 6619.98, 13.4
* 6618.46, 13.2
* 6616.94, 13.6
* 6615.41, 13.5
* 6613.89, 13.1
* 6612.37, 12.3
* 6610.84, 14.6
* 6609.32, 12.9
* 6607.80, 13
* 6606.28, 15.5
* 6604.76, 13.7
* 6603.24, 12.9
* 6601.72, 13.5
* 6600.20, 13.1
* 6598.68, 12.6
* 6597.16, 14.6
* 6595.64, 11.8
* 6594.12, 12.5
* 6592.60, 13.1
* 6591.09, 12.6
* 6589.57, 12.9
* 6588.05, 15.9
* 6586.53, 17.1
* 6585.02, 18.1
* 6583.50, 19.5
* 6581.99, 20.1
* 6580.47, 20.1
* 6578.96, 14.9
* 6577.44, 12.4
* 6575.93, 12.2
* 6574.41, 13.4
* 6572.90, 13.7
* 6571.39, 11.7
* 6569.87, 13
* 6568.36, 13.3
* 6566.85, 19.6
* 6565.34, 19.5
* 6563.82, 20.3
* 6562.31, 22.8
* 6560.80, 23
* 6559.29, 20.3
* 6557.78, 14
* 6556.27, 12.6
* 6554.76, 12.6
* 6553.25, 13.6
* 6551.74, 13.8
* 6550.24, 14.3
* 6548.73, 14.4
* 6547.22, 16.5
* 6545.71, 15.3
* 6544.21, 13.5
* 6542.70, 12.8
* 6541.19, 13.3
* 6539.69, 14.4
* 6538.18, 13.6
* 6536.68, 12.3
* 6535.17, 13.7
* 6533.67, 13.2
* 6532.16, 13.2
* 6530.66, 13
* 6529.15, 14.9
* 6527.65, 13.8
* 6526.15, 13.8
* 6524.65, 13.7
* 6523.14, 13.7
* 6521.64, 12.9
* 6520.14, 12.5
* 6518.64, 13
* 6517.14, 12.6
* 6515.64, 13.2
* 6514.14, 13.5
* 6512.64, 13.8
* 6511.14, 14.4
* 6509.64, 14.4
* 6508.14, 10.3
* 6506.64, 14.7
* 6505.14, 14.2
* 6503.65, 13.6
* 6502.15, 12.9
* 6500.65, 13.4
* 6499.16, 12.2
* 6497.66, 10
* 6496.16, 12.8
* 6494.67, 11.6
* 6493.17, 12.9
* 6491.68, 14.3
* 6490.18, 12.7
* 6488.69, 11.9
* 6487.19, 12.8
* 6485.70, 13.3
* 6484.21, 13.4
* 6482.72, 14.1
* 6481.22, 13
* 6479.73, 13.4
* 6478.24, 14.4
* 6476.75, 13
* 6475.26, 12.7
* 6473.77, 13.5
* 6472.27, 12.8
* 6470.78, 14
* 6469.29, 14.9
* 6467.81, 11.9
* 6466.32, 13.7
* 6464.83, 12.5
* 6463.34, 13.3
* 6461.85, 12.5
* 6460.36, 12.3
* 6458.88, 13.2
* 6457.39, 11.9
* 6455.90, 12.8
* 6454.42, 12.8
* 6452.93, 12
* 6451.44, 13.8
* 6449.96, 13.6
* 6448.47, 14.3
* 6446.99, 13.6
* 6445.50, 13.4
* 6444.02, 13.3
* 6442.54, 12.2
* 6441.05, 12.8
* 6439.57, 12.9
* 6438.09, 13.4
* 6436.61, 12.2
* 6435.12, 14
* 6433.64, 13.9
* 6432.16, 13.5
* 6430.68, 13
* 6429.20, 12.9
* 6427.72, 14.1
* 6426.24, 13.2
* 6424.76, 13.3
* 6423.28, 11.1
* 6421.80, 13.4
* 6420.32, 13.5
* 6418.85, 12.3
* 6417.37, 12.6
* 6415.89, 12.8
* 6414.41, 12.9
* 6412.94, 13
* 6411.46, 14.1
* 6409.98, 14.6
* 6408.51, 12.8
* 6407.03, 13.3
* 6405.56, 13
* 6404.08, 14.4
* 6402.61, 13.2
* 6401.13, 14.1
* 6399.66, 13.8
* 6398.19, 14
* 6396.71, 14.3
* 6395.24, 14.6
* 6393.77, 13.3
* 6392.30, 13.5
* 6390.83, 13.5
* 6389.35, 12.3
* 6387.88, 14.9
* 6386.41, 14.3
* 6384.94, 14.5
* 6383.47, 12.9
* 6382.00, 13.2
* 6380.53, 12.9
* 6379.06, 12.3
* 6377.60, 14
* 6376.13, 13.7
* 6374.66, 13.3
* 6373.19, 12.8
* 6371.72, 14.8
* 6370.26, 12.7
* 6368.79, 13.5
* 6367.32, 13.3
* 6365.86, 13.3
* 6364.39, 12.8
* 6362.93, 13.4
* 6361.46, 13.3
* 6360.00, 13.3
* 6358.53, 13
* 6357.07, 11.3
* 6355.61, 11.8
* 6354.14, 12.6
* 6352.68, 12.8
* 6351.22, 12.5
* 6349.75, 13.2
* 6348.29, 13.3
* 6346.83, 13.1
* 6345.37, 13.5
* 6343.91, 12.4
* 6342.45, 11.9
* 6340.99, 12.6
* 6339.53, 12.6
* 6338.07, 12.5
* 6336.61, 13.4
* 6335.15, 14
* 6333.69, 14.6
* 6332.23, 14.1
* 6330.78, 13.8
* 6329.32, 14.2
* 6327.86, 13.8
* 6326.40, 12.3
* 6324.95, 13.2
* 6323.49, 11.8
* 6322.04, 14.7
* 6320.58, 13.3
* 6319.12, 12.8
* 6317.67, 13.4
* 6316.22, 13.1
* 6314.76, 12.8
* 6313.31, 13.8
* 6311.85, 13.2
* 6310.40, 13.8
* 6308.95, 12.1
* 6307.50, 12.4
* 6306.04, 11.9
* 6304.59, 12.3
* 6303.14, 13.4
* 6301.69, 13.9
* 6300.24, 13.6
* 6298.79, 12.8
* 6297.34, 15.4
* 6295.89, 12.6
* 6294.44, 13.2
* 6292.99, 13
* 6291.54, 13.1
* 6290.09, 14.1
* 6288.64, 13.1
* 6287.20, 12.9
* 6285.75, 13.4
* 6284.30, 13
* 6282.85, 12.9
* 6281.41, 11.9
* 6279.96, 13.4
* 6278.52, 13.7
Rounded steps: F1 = 17.4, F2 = 0.97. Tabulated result 1.24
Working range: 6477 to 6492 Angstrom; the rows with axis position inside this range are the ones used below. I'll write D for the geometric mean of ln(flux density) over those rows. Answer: 2.59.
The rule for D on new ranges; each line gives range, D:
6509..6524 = 2.59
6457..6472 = 2.56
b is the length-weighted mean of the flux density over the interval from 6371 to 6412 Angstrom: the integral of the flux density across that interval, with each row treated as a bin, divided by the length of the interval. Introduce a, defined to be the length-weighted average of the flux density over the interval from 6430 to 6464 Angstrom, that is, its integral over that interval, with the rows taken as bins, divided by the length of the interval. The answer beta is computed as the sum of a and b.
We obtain 26.7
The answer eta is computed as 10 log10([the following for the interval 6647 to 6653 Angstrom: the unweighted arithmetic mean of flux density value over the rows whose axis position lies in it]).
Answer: 11.25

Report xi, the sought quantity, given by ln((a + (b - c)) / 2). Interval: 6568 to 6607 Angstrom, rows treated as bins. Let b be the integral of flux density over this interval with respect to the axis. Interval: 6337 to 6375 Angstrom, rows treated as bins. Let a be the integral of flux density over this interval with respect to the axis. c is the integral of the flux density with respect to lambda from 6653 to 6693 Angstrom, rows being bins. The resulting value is 5.56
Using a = 491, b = 562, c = 533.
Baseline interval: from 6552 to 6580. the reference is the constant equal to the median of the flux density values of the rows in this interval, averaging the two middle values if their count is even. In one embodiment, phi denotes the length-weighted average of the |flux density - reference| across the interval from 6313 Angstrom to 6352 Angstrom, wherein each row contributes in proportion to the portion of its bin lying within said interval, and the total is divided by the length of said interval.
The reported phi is 0.73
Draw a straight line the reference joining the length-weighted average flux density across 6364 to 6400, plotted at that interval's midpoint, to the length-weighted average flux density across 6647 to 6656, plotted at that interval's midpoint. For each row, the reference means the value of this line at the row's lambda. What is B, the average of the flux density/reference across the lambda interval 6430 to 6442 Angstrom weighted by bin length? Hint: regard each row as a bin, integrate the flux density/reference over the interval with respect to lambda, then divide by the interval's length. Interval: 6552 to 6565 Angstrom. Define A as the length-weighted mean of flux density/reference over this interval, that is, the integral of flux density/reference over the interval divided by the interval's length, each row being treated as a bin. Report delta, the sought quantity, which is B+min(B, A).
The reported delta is 1.95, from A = 1.29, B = 0.98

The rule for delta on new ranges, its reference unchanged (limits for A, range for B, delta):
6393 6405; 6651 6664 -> 1.97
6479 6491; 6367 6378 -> 1.97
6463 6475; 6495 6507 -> 1.92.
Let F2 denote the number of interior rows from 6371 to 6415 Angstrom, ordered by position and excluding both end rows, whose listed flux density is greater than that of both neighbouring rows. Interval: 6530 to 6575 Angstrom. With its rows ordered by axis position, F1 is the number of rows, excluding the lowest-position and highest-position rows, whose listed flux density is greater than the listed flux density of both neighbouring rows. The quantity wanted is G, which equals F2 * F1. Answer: 54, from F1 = 6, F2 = 9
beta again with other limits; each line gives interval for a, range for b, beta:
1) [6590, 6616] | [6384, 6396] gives 27.1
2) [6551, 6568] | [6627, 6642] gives 30.8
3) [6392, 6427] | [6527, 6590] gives 28.7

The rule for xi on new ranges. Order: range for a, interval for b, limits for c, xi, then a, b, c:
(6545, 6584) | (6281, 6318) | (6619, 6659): 5.67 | 624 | 486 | 528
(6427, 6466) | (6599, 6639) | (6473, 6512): 5.59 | 510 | 535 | 510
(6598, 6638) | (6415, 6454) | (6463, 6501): 5.62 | 534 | 511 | 494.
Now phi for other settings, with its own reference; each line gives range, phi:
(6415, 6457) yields 0.69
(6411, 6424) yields 0.90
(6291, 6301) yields 0.77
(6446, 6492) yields 0.75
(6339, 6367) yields 0.87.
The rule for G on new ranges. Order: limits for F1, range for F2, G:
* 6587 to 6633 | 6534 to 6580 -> 40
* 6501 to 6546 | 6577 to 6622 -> 30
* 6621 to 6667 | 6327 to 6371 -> 49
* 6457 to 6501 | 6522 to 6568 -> 45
